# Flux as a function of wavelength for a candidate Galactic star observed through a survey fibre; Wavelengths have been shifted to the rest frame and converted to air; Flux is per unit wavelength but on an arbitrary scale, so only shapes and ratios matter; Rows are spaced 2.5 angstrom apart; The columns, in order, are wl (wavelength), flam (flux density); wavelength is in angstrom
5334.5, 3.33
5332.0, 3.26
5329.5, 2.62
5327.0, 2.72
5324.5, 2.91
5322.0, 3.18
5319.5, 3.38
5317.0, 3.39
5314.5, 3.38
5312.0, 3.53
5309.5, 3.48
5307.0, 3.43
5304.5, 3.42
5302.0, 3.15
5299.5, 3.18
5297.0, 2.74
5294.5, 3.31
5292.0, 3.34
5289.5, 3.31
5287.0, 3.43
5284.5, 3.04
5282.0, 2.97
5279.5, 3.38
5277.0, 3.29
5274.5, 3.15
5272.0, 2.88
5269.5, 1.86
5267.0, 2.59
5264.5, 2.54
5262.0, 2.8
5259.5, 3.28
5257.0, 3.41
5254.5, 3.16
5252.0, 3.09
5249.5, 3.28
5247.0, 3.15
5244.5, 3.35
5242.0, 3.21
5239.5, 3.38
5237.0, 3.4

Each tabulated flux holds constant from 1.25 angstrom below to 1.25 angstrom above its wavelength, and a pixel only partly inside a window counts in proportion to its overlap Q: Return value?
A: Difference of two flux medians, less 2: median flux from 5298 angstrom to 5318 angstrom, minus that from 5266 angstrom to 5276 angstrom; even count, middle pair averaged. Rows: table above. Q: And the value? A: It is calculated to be -1.33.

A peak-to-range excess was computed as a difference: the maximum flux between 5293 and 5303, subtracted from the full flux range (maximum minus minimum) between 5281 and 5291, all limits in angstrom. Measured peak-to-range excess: -2.85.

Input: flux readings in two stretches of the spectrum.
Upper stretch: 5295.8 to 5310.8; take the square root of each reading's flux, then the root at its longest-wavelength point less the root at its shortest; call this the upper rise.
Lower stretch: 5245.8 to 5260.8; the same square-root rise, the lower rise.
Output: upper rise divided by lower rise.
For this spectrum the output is 5.8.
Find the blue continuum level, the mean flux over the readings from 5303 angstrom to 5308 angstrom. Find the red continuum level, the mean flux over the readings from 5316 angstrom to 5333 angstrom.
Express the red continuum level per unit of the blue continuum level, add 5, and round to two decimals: 5.90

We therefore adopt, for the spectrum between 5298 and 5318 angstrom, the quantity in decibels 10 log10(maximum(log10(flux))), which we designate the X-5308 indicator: -2.61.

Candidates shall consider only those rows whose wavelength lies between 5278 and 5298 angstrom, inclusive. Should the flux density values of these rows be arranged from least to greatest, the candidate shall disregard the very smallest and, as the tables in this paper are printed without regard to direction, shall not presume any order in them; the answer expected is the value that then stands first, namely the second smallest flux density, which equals 2.97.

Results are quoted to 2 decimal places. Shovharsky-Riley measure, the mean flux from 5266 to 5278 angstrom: 2.75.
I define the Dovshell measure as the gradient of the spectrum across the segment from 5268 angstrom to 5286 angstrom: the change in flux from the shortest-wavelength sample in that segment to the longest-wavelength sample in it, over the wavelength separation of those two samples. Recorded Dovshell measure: 0.079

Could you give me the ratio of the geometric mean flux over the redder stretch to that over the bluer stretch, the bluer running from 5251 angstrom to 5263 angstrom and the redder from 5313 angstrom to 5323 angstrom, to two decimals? 1.06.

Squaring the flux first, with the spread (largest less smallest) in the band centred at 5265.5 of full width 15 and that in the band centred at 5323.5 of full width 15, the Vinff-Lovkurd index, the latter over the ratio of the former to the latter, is 2.9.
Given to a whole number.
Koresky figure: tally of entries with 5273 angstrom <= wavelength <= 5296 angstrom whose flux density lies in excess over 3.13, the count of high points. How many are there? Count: 7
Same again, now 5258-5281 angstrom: 4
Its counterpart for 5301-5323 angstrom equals 9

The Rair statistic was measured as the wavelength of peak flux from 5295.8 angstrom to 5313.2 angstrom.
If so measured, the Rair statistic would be 5312.0 angstrom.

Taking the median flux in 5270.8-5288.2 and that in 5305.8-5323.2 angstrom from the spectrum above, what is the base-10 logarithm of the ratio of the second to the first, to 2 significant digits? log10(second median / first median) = 0.032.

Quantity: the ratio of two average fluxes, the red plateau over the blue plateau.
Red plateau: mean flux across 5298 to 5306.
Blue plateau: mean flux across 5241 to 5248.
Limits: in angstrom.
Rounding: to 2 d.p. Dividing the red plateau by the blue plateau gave 1.00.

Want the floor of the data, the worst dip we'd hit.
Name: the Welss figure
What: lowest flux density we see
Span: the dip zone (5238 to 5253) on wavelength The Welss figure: 3.09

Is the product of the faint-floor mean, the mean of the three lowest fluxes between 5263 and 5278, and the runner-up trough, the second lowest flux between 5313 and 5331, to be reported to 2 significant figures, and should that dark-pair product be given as 6.3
